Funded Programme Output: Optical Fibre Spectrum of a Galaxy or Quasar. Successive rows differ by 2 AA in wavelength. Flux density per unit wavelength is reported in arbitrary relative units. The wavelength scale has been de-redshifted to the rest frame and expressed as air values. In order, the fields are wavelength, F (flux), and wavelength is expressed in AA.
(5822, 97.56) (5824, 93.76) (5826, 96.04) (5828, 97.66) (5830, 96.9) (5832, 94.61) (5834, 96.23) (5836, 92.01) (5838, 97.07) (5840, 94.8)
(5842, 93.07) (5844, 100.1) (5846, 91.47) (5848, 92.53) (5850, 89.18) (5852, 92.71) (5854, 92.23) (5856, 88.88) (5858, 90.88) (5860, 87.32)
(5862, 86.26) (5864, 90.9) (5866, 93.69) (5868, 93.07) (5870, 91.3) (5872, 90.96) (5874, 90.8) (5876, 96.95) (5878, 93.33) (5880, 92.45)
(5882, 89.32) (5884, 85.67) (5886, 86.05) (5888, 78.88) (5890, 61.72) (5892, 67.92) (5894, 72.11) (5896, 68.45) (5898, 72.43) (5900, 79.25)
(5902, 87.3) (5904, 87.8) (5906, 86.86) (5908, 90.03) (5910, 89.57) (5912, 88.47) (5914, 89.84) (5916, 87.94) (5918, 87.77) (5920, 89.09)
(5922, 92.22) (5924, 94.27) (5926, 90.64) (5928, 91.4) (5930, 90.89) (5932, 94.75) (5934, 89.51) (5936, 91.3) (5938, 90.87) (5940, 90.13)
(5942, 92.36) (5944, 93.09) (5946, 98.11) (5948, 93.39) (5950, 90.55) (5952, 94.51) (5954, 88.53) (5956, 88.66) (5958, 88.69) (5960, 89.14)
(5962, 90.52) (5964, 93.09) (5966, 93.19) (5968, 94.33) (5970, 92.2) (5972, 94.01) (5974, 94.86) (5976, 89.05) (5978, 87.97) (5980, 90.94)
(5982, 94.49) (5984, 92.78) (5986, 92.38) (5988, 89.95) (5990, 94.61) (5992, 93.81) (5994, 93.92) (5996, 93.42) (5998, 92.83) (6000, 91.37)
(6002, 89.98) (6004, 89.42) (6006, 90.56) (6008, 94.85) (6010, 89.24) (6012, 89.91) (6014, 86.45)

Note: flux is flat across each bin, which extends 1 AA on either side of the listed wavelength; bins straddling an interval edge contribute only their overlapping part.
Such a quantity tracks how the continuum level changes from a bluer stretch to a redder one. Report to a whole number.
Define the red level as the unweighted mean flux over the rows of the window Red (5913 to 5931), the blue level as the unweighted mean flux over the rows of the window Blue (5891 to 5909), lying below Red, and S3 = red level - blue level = 11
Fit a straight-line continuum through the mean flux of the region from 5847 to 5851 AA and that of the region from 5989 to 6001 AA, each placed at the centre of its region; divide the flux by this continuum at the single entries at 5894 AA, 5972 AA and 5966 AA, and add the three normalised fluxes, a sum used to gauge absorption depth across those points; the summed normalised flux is 2.80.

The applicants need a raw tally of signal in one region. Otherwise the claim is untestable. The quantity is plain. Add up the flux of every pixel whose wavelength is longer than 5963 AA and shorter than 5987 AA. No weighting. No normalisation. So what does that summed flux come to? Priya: 1109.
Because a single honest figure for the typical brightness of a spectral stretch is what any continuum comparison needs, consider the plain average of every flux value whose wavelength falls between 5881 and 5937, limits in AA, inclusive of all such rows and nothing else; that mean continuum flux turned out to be 85.1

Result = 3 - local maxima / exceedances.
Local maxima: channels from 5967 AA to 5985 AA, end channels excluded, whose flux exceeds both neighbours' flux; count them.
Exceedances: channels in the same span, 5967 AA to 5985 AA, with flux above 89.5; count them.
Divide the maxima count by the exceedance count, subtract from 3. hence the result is 2.71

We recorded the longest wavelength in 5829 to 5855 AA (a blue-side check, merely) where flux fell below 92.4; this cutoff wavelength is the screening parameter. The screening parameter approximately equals 5854 AA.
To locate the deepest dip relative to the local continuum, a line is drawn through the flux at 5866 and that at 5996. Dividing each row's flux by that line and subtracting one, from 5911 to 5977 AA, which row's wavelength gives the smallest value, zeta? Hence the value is 5918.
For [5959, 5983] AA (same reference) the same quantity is 5978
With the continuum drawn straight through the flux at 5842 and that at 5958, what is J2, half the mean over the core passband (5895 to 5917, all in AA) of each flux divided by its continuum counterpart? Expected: 0.465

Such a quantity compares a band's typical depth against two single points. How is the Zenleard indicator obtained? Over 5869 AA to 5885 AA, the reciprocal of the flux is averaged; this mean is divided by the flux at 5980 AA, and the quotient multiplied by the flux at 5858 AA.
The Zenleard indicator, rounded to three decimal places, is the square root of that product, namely 0.105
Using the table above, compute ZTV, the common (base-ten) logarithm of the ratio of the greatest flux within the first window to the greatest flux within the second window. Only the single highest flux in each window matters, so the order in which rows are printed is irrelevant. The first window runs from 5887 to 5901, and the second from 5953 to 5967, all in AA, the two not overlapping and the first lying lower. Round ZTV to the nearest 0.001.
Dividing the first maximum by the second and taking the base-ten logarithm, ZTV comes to -0.070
